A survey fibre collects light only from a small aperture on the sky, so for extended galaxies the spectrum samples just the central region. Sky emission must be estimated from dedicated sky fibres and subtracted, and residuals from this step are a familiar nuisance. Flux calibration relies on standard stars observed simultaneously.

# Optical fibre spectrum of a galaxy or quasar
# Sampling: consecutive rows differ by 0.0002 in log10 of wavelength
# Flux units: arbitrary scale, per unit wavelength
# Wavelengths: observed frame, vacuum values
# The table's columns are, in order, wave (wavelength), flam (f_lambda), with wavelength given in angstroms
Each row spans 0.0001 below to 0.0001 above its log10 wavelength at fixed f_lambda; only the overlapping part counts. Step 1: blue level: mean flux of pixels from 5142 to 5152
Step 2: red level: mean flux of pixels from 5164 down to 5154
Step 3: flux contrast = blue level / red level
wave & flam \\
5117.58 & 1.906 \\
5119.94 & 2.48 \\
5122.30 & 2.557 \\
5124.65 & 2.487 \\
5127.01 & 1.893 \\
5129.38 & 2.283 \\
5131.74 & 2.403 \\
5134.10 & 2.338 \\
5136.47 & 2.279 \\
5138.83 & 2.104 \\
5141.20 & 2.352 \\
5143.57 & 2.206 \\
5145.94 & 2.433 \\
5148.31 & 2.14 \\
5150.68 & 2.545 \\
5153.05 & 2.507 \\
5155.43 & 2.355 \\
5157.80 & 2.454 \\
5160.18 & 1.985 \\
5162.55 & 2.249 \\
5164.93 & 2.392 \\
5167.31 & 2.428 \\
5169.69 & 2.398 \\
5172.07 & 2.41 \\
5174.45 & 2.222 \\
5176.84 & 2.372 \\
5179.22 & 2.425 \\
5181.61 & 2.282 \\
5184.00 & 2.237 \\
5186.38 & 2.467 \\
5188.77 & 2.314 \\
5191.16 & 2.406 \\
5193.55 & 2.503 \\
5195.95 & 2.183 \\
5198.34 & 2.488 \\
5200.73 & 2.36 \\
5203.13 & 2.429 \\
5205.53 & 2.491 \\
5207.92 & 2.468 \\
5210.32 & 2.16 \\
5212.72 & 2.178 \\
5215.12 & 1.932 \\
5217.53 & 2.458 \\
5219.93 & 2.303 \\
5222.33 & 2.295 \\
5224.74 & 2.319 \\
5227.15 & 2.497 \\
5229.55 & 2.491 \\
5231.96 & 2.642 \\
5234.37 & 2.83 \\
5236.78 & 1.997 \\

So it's 1.03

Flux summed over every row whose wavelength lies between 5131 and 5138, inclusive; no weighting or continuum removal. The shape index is 7.0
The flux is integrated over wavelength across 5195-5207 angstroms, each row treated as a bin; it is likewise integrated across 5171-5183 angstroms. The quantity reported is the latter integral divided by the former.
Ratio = 0.98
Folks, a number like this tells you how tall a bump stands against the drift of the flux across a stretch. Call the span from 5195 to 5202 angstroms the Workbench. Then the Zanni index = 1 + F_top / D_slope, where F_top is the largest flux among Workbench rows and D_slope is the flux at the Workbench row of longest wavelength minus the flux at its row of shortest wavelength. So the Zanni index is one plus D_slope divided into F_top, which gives 15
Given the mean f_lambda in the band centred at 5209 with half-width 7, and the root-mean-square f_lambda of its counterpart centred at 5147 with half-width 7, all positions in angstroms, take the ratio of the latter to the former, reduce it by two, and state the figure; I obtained -0.96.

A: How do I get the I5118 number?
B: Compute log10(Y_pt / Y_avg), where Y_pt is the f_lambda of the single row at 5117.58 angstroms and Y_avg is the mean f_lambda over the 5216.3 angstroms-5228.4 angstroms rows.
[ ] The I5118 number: -0.10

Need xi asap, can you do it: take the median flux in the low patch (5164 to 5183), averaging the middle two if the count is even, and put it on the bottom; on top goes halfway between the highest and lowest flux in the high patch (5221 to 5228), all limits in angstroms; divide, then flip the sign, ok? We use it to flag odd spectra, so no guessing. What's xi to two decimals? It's -1.00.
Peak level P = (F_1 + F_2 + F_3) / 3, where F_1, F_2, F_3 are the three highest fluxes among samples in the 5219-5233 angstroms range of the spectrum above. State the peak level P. 2.543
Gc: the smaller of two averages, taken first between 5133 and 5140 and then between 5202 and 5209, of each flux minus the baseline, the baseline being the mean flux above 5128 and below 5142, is -0.05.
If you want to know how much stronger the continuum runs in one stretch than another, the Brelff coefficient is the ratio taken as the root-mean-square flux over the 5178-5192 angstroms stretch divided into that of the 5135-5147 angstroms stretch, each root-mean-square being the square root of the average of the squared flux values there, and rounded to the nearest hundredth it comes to 0.97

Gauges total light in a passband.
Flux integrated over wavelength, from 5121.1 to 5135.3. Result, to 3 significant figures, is 33.0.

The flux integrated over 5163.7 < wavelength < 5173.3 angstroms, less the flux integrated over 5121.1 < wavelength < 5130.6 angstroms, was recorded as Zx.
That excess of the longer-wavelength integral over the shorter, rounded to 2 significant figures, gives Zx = 1.2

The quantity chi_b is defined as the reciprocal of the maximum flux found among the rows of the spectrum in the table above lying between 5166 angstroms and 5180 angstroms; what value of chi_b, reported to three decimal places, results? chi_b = 0.412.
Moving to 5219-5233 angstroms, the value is 0.379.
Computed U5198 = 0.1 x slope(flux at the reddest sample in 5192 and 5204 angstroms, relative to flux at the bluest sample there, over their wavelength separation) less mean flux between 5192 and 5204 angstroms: -2.39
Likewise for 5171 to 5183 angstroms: -2.34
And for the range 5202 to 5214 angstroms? -2.35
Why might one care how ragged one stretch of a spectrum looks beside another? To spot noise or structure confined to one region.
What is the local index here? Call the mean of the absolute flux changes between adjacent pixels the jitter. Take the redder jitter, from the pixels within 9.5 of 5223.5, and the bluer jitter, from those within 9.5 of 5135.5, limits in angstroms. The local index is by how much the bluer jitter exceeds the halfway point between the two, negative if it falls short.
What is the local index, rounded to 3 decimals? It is 0.011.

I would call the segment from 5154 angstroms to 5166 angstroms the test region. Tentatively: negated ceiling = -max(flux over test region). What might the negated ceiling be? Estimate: -2.45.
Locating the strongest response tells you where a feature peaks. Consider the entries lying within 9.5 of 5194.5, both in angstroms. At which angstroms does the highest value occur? 5193.55 angstroms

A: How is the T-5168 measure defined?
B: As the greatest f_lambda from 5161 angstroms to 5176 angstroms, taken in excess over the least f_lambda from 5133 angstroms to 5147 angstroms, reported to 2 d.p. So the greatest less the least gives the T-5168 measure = 0.32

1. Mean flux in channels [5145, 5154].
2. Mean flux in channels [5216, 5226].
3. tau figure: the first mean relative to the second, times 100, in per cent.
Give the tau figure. 103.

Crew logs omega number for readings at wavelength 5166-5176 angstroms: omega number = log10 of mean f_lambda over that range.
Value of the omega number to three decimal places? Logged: 0.374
